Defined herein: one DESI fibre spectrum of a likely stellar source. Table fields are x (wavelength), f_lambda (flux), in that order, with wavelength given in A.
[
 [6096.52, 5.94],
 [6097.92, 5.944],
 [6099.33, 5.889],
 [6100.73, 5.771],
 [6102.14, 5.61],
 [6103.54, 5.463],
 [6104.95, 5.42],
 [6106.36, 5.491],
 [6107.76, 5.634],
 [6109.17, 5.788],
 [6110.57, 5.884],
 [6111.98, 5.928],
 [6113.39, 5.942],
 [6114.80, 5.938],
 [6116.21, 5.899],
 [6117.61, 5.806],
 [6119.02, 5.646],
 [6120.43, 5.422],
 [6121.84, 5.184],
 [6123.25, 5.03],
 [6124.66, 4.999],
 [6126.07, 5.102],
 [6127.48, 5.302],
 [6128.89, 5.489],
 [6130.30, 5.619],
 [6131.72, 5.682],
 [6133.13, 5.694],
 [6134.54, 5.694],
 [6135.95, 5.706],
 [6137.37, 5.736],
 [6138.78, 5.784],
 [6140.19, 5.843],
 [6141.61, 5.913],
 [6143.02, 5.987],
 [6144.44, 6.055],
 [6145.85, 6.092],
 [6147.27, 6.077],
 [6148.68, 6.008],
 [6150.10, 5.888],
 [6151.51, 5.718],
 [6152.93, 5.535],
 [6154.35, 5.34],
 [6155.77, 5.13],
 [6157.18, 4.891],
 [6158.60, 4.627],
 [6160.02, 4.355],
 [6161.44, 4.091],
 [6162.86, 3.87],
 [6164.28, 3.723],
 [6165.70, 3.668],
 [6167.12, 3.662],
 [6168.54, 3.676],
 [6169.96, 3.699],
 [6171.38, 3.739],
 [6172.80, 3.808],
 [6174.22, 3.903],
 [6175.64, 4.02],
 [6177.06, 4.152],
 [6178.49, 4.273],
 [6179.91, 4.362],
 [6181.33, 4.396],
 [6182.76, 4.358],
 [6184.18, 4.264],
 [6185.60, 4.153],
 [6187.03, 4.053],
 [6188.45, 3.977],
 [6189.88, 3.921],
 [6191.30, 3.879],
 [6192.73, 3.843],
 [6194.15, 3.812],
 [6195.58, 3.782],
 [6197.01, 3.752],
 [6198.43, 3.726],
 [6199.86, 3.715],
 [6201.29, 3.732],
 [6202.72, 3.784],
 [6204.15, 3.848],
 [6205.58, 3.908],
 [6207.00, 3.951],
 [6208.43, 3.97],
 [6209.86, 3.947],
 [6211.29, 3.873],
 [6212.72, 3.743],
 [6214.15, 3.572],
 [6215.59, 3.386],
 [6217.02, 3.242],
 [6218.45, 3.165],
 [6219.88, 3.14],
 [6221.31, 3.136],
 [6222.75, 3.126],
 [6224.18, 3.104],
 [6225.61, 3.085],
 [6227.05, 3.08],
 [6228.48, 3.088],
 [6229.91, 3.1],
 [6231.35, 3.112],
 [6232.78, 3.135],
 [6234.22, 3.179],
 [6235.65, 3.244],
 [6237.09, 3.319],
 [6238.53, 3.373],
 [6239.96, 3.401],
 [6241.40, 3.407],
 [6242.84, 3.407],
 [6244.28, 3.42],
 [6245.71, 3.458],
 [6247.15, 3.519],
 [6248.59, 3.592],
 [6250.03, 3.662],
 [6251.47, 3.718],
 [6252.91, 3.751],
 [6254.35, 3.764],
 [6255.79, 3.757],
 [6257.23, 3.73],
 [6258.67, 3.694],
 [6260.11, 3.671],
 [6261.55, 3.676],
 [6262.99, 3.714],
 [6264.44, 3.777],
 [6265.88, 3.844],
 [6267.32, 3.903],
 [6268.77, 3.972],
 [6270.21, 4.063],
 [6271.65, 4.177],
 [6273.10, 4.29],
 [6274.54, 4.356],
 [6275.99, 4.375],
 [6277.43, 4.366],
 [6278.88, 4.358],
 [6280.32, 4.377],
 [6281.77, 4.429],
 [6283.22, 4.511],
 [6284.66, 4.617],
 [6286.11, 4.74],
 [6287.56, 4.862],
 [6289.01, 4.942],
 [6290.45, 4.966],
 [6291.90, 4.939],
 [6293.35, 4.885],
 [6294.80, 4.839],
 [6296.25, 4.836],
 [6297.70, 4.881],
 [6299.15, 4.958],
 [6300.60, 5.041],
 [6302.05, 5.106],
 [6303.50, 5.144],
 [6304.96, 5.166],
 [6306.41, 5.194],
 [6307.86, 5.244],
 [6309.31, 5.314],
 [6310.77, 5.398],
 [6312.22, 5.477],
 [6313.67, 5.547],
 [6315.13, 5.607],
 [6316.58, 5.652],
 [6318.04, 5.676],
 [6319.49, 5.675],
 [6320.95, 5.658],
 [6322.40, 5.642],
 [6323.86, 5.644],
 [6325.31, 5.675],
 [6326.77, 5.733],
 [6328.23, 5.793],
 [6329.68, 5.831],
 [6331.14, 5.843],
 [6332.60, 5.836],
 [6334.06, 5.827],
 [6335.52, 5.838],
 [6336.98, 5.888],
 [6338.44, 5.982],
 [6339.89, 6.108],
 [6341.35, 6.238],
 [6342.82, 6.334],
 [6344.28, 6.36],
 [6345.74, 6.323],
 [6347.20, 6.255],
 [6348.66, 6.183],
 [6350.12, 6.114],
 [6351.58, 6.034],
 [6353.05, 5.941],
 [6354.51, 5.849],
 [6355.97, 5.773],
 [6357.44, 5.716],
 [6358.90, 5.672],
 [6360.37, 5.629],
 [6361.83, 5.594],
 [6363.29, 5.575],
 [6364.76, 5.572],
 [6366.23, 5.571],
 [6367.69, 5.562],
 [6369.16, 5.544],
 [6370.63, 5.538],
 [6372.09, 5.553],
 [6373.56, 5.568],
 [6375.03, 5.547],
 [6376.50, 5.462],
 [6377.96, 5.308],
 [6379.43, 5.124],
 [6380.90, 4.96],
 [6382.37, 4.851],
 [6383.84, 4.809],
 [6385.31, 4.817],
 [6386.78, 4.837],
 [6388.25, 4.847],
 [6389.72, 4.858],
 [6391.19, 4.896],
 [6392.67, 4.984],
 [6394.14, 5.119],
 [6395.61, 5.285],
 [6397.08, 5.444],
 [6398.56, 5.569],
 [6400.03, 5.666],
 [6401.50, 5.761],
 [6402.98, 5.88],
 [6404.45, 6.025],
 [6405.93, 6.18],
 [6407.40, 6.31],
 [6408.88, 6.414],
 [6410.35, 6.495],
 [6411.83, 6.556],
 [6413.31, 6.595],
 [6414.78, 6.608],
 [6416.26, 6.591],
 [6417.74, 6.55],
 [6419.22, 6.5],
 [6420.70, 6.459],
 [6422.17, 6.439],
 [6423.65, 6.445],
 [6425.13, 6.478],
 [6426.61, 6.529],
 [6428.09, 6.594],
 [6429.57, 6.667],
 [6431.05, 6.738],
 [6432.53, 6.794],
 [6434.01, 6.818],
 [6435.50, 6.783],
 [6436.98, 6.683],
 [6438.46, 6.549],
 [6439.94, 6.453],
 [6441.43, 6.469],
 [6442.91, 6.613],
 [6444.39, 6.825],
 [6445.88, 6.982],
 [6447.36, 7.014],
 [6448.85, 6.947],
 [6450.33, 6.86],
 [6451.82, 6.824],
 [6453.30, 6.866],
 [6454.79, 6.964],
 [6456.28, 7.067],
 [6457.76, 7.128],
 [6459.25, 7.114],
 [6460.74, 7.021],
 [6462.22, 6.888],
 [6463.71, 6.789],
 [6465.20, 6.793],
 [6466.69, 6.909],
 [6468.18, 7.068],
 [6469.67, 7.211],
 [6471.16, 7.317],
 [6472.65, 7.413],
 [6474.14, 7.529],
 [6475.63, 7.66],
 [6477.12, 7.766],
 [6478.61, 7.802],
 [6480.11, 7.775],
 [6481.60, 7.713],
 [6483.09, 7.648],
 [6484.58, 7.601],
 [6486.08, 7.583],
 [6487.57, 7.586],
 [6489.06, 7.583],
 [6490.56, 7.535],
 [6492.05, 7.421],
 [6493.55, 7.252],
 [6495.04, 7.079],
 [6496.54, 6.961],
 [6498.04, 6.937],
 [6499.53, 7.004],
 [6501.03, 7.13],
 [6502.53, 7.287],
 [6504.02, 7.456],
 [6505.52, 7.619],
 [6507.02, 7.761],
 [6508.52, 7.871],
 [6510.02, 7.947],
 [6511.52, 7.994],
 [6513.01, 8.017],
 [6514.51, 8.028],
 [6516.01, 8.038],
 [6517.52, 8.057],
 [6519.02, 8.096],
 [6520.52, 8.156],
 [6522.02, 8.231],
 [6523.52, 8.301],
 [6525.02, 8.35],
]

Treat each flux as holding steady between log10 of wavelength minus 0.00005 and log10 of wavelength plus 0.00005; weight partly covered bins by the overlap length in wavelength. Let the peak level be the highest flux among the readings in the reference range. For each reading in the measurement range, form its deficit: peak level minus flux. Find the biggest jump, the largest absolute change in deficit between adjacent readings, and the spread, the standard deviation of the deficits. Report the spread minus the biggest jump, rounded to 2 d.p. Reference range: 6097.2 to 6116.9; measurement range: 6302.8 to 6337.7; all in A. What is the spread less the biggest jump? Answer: 0.15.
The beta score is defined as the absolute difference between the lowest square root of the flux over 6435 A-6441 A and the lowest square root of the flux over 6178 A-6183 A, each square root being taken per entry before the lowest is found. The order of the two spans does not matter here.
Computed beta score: 0.5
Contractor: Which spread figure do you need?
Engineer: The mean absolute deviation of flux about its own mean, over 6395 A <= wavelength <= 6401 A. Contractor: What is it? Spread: 0.13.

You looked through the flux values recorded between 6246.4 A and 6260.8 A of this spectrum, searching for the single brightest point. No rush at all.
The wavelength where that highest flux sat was 6254.35 A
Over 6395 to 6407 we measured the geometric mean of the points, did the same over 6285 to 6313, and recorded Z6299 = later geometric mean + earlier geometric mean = 10.8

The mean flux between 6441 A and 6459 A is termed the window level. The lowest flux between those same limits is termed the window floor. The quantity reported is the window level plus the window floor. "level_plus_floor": 13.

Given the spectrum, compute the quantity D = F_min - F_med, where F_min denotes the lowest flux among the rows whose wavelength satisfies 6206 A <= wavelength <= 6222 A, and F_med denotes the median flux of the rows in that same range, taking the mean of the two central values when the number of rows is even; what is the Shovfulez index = -0.44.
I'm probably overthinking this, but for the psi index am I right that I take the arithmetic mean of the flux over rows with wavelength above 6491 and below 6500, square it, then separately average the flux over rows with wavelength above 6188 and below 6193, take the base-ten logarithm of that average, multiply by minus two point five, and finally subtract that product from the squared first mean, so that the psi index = 52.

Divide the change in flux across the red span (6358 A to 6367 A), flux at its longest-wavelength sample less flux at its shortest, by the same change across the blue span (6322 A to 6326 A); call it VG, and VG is -3.1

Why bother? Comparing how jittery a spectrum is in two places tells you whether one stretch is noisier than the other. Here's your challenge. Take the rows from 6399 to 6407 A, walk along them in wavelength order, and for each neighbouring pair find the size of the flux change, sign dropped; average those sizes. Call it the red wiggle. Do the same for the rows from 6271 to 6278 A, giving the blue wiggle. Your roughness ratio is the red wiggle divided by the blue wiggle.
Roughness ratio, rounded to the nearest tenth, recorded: 2.5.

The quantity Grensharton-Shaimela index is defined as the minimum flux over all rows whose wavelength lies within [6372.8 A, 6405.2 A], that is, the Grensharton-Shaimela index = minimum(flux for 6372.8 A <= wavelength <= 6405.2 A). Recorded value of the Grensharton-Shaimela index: 4.809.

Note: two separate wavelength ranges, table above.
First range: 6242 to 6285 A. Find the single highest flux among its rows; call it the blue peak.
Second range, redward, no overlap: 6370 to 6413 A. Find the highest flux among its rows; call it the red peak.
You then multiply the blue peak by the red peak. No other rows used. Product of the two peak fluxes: 30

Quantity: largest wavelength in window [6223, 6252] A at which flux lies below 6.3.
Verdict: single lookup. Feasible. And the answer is 6251.47 A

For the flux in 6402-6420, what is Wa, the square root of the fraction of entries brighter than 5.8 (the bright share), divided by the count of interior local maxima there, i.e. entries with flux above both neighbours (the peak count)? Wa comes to 1.0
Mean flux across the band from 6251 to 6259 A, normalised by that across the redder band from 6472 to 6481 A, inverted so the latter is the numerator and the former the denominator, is 2.05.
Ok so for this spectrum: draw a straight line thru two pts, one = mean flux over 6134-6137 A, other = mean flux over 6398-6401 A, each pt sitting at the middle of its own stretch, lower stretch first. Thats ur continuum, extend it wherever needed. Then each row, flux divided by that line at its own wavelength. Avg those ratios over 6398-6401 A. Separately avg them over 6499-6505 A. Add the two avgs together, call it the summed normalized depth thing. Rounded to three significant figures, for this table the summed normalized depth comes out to 2.29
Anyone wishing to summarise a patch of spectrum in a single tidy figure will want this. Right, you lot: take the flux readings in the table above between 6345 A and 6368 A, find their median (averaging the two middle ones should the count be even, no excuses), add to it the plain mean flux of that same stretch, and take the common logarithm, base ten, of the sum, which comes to 1.06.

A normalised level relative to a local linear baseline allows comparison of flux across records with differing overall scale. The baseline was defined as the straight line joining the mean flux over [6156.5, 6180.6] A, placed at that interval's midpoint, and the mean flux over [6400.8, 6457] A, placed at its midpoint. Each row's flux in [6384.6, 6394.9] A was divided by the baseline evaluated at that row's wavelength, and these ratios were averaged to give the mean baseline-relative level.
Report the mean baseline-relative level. 0.79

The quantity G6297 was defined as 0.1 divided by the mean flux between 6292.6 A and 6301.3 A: 0.0204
